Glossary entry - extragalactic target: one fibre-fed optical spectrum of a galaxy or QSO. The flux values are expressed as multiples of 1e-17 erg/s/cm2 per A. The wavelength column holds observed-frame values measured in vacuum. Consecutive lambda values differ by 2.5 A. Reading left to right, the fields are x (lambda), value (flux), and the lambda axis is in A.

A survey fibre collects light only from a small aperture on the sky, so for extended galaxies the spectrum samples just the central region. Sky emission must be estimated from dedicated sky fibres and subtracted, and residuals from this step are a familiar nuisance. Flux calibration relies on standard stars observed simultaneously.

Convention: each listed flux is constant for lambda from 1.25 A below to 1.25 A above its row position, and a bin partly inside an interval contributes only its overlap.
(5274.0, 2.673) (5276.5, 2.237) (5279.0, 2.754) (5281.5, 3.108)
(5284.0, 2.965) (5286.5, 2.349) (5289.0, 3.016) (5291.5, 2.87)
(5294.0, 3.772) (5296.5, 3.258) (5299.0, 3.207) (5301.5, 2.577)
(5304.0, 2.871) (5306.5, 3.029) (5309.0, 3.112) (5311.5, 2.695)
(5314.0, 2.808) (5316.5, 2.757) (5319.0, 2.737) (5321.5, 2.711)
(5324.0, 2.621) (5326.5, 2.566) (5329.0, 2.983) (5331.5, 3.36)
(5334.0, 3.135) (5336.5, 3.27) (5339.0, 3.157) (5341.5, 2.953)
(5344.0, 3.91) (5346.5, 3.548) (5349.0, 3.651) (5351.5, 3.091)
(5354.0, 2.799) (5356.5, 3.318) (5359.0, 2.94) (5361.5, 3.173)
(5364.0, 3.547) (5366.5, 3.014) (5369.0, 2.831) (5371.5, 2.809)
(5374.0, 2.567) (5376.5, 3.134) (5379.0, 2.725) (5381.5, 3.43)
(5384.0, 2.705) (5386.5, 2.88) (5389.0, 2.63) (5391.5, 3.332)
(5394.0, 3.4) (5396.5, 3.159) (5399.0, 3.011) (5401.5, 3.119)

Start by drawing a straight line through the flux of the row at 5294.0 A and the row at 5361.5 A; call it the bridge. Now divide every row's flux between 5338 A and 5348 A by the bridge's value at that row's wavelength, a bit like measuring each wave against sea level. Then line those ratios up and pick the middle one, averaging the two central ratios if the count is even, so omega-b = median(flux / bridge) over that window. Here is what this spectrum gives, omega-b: 1.00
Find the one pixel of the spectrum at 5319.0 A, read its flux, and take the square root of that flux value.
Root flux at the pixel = 1.65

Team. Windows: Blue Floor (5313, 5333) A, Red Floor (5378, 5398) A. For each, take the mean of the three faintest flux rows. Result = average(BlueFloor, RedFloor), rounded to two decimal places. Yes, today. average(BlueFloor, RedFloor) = 2.66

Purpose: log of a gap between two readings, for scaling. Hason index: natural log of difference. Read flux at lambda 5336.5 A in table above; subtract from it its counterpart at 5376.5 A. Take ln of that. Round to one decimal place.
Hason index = -2.0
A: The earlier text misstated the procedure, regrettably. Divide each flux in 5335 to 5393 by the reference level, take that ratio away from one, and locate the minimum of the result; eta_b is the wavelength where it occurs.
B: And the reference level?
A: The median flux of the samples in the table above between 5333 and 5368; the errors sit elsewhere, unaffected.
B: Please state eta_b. 5344.0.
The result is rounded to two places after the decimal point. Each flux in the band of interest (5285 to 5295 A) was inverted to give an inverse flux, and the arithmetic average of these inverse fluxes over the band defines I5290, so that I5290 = 0.34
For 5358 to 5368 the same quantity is 0.32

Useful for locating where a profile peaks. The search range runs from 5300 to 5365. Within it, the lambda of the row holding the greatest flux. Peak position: 5344.0 A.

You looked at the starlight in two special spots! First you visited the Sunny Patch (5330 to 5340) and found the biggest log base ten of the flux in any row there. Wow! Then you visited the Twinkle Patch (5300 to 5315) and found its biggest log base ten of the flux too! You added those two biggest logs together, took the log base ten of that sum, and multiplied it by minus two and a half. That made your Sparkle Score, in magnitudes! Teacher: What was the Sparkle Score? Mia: -0.021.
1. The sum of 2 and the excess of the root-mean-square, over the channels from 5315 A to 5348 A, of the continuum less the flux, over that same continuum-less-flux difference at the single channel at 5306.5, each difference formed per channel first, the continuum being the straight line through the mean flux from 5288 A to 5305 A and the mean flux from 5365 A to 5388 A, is 2.37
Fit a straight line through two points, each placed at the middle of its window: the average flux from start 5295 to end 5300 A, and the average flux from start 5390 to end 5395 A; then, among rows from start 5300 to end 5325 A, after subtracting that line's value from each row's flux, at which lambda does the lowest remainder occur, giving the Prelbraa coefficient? 5301.5 A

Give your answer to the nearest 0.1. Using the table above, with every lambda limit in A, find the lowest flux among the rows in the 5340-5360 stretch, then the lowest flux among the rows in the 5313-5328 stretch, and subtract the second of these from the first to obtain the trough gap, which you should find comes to 0.2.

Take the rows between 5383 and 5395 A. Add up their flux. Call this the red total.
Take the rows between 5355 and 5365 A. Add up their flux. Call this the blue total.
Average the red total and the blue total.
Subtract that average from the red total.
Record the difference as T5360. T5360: 1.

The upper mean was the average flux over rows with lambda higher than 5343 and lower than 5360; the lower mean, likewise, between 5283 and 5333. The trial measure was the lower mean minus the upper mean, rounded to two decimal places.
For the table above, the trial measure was -0.41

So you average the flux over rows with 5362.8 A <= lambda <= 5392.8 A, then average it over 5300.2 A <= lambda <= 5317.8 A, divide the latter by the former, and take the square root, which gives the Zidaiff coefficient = 0.978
